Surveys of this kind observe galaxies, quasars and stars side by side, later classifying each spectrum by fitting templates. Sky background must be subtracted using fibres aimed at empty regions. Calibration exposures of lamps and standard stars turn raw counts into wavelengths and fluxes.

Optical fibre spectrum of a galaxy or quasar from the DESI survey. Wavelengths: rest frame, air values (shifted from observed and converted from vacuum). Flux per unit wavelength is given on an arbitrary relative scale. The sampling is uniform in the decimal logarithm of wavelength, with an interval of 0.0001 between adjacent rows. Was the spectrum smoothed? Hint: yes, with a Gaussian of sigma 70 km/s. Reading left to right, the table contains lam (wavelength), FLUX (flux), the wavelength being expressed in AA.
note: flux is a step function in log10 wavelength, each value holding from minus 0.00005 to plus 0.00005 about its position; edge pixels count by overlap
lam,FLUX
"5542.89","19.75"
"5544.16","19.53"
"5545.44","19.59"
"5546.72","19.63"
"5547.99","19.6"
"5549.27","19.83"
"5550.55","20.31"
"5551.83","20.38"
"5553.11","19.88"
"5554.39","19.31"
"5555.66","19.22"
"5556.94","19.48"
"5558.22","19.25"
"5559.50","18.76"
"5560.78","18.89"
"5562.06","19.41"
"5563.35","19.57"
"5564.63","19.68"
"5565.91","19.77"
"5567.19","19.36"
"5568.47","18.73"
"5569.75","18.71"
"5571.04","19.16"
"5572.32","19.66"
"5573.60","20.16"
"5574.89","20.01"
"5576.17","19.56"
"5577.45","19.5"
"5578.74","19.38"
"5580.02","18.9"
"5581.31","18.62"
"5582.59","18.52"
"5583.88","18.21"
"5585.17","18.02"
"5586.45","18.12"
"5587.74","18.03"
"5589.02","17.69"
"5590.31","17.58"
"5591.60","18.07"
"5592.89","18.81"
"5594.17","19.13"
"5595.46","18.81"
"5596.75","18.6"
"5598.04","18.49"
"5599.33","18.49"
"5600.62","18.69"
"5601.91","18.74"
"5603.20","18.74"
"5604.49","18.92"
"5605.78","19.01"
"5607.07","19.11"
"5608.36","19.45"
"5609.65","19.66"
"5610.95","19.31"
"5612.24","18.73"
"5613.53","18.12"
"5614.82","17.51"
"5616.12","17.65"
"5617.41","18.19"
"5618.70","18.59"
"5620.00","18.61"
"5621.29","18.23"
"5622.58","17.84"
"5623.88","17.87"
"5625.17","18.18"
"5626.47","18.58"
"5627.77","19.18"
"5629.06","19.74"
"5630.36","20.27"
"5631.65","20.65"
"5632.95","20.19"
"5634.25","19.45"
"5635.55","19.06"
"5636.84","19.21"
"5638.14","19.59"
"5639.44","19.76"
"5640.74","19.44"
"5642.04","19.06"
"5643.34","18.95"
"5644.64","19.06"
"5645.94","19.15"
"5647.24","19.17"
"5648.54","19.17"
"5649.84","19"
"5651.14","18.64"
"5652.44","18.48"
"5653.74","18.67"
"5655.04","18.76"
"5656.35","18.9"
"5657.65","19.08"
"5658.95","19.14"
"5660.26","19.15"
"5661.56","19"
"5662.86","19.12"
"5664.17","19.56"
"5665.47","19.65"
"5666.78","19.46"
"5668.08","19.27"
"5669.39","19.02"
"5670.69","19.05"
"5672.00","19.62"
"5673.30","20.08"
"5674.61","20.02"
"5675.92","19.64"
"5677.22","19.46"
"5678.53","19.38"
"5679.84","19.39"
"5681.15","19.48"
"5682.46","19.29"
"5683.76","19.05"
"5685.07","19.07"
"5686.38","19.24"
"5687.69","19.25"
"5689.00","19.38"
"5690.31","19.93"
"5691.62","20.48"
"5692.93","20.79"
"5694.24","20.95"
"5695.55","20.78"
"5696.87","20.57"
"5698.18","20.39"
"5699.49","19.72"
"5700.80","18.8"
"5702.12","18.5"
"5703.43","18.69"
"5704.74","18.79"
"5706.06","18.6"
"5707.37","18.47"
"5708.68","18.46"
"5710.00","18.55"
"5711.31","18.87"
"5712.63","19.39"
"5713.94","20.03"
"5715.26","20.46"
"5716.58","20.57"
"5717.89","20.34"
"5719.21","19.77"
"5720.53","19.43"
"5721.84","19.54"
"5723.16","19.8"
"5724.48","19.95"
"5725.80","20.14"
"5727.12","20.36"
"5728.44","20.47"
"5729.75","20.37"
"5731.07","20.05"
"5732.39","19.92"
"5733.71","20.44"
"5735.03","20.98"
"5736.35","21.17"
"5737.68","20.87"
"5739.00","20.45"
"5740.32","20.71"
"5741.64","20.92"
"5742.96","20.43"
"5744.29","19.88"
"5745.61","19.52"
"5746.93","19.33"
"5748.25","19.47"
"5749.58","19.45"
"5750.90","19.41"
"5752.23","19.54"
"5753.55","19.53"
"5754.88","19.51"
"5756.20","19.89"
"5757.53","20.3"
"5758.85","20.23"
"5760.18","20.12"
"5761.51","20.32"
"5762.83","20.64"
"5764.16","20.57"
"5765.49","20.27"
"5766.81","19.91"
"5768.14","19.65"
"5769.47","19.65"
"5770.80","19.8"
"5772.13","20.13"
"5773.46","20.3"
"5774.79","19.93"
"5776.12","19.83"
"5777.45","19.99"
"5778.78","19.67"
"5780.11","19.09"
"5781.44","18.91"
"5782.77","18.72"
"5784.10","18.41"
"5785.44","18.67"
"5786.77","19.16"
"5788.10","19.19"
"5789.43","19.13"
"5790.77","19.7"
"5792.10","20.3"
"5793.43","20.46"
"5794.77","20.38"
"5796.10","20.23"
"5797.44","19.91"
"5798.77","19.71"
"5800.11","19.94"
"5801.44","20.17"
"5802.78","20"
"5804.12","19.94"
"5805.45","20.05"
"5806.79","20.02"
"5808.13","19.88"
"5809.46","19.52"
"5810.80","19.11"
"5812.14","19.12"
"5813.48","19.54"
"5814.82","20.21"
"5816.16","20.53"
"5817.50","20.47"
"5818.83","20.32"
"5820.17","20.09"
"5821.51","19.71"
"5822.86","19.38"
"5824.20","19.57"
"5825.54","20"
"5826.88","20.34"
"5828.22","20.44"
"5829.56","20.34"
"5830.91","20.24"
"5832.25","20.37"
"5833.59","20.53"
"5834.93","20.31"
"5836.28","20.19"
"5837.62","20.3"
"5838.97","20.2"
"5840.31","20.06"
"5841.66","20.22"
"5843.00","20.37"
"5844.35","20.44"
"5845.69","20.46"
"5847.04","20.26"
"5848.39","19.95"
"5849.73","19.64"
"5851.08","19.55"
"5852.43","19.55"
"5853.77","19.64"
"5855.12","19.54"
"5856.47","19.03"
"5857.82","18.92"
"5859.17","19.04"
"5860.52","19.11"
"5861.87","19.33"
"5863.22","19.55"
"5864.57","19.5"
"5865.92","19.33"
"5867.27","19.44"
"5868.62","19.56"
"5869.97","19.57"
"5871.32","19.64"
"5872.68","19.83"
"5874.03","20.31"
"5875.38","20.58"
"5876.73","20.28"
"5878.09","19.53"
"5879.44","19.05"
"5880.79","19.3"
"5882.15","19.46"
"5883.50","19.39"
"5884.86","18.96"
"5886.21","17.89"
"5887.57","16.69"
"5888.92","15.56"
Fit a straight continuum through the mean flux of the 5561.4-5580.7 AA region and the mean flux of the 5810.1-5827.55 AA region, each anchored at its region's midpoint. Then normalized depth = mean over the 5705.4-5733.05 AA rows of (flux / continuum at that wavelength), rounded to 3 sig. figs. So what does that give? 1.00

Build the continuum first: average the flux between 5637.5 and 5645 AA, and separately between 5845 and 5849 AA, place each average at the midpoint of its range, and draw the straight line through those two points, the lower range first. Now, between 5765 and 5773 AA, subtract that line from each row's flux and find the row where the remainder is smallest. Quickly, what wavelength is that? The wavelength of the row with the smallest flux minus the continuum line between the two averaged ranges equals 5769.47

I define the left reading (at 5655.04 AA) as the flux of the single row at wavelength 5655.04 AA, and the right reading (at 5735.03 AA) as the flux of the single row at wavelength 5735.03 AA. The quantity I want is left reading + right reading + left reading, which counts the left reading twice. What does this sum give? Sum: 58.5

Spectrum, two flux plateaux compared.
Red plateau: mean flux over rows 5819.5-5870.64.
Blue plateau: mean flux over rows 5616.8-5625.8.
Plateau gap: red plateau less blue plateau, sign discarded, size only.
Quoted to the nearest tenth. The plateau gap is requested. 1.6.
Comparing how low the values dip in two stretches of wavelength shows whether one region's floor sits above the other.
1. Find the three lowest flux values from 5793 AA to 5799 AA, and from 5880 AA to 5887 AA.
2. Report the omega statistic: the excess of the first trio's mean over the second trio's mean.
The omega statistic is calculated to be 1.2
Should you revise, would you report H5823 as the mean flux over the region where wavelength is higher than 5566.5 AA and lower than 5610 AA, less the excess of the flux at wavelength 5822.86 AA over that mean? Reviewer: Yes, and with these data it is 18.30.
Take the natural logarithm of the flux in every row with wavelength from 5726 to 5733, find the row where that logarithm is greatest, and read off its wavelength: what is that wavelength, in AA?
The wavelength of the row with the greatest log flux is 5728.44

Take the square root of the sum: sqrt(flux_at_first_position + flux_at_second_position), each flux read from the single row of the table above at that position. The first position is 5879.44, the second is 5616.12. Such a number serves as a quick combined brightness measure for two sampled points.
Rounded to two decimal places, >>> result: 6.06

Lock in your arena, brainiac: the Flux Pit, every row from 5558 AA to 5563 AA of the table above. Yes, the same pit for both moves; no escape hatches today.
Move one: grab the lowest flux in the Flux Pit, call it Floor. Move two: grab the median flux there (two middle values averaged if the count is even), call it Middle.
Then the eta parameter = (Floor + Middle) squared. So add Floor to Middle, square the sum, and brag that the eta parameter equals 1431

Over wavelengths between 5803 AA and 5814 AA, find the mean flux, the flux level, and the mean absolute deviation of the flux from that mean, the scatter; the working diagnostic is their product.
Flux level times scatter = 6.4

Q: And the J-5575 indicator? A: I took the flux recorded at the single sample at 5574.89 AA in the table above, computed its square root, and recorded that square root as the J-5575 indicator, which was 4.47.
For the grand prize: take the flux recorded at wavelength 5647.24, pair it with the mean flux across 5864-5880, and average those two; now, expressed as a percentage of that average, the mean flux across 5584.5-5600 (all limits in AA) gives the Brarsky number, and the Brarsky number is 94.2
